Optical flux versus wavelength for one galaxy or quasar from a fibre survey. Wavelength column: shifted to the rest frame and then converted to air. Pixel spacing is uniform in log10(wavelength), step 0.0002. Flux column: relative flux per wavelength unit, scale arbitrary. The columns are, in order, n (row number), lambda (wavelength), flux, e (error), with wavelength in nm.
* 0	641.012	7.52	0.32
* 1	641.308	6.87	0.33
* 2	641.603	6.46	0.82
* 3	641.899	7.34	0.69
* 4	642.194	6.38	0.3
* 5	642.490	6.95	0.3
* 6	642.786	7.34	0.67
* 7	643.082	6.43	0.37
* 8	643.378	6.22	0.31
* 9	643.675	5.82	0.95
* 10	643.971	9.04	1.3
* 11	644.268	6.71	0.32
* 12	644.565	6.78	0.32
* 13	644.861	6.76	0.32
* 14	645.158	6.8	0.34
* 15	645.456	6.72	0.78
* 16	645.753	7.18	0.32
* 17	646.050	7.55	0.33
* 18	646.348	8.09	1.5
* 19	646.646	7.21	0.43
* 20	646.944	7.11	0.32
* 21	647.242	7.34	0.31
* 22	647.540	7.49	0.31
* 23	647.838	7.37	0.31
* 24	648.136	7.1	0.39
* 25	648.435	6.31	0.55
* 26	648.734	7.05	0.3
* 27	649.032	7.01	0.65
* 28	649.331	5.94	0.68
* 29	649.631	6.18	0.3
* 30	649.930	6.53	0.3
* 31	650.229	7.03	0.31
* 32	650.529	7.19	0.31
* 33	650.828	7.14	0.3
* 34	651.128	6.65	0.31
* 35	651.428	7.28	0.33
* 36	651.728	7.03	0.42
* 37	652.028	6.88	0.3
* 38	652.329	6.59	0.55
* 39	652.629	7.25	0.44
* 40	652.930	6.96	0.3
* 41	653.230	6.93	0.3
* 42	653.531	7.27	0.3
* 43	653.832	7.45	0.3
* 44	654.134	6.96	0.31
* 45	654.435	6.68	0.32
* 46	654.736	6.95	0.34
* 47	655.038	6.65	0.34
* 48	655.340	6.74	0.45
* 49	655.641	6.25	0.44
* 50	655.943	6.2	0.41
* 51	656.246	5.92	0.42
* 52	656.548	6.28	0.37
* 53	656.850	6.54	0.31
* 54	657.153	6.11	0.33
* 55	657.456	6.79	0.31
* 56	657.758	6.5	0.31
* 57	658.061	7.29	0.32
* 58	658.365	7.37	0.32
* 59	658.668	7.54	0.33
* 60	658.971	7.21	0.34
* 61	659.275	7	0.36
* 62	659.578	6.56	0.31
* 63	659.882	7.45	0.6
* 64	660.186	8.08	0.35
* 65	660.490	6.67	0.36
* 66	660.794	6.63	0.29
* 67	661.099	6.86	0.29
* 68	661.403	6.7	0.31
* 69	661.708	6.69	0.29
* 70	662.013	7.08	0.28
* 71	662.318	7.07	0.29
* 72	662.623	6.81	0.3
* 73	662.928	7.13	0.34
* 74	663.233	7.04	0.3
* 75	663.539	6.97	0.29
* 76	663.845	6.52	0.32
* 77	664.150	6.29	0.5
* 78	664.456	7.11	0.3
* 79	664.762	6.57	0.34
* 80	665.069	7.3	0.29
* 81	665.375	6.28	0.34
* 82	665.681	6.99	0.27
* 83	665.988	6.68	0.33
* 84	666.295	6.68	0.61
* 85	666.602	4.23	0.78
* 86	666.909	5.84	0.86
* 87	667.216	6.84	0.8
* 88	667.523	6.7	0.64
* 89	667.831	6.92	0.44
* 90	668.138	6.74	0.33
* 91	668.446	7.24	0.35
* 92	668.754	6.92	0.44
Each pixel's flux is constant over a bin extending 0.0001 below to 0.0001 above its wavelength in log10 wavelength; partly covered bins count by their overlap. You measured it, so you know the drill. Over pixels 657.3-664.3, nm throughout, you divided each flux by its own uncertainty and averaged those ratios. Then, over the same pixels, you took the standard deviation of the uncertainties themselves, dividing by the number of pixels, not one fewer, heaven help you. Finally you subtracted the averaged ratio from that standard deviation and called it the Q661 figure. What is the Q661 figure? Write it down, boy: -21.3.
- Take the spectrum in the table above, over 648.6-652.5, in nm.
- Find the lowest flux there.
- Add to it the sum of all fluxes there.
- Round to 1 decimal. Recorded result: 94.4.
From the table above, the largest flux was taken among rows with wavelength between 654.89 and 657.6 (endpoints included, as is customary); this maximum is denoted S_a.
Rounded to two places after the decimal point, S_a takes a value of 6.79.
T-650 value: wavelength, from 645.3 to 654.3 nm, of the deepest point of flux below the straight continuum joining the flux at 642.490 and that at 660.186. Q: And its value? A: 649.331 nm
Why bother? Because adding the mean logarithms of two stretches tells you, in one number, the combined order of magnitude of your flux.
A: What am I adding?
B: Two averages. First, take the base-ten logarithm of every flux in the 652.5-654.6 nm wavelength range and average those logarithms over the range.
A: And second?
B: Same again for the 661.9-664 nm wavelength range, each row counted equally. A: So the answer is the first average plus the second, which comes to 1.69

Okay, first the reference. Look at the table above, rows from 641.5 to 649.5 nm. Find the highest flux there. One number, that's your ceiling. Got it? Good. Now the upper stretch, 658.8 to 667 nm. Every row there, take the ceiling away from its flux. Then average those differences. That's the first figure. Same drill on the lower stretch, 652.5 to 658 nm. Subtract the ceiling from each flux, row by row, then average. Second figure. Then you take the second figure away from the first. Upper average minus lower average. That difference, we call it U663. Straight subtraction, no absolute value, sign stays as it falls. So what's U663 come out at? 0.07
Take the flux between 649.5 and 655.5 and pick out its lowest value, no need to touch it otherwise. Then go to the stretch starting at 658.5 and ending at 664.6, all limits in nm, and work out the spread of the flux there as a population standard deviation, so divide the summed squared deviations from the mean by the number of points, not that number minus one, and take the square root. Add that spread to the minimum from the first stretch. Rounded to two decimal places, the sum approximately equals 6.58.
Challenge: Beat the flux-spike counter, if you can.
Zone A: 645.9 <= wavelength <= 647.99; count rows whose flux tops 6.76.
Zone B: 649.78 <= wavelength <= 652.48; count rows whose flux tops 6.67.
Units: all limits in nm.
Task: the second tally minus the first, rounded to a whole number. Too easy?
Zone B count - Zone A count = -1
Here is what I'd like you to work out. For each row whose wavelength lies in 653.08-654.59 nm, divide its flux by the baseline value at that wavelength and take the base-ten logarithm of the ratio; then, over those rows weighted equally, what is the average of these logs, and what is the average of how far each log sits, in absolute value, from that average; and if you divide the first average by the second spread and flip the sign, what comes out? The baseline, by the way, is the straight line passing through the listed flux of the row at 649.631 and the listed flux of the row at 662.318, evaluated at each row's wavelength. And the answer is -2.4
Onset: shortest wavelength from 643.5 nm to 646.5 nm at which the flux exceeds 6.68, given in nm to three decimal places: 643.971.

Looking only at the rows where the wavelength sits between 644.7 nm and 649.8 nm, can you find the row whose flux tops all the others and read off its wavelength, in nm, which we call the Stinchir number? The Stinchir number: 646.348 nm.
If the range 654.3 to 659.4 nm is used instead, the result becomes 658.668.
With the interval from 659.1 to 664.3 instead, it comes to 660.186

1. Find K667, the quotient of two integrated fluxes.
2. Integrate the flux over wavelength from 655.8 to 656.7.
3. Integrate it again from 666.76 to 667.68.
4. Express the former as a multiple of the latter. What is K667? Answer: 0.93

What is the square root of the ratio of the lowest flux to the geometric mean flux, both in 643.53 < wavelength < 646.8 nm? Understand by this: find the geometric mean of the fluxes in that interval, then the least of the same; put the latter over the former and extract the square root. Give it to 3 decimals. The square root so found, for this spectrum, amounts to 0.905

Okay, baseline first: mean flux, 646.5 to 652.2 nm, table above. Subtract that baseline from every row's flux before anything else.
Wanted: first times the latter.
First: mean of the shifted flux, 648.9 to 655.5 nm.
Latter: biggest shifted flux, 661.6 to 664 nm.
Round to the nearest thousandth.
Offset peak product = -0.012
